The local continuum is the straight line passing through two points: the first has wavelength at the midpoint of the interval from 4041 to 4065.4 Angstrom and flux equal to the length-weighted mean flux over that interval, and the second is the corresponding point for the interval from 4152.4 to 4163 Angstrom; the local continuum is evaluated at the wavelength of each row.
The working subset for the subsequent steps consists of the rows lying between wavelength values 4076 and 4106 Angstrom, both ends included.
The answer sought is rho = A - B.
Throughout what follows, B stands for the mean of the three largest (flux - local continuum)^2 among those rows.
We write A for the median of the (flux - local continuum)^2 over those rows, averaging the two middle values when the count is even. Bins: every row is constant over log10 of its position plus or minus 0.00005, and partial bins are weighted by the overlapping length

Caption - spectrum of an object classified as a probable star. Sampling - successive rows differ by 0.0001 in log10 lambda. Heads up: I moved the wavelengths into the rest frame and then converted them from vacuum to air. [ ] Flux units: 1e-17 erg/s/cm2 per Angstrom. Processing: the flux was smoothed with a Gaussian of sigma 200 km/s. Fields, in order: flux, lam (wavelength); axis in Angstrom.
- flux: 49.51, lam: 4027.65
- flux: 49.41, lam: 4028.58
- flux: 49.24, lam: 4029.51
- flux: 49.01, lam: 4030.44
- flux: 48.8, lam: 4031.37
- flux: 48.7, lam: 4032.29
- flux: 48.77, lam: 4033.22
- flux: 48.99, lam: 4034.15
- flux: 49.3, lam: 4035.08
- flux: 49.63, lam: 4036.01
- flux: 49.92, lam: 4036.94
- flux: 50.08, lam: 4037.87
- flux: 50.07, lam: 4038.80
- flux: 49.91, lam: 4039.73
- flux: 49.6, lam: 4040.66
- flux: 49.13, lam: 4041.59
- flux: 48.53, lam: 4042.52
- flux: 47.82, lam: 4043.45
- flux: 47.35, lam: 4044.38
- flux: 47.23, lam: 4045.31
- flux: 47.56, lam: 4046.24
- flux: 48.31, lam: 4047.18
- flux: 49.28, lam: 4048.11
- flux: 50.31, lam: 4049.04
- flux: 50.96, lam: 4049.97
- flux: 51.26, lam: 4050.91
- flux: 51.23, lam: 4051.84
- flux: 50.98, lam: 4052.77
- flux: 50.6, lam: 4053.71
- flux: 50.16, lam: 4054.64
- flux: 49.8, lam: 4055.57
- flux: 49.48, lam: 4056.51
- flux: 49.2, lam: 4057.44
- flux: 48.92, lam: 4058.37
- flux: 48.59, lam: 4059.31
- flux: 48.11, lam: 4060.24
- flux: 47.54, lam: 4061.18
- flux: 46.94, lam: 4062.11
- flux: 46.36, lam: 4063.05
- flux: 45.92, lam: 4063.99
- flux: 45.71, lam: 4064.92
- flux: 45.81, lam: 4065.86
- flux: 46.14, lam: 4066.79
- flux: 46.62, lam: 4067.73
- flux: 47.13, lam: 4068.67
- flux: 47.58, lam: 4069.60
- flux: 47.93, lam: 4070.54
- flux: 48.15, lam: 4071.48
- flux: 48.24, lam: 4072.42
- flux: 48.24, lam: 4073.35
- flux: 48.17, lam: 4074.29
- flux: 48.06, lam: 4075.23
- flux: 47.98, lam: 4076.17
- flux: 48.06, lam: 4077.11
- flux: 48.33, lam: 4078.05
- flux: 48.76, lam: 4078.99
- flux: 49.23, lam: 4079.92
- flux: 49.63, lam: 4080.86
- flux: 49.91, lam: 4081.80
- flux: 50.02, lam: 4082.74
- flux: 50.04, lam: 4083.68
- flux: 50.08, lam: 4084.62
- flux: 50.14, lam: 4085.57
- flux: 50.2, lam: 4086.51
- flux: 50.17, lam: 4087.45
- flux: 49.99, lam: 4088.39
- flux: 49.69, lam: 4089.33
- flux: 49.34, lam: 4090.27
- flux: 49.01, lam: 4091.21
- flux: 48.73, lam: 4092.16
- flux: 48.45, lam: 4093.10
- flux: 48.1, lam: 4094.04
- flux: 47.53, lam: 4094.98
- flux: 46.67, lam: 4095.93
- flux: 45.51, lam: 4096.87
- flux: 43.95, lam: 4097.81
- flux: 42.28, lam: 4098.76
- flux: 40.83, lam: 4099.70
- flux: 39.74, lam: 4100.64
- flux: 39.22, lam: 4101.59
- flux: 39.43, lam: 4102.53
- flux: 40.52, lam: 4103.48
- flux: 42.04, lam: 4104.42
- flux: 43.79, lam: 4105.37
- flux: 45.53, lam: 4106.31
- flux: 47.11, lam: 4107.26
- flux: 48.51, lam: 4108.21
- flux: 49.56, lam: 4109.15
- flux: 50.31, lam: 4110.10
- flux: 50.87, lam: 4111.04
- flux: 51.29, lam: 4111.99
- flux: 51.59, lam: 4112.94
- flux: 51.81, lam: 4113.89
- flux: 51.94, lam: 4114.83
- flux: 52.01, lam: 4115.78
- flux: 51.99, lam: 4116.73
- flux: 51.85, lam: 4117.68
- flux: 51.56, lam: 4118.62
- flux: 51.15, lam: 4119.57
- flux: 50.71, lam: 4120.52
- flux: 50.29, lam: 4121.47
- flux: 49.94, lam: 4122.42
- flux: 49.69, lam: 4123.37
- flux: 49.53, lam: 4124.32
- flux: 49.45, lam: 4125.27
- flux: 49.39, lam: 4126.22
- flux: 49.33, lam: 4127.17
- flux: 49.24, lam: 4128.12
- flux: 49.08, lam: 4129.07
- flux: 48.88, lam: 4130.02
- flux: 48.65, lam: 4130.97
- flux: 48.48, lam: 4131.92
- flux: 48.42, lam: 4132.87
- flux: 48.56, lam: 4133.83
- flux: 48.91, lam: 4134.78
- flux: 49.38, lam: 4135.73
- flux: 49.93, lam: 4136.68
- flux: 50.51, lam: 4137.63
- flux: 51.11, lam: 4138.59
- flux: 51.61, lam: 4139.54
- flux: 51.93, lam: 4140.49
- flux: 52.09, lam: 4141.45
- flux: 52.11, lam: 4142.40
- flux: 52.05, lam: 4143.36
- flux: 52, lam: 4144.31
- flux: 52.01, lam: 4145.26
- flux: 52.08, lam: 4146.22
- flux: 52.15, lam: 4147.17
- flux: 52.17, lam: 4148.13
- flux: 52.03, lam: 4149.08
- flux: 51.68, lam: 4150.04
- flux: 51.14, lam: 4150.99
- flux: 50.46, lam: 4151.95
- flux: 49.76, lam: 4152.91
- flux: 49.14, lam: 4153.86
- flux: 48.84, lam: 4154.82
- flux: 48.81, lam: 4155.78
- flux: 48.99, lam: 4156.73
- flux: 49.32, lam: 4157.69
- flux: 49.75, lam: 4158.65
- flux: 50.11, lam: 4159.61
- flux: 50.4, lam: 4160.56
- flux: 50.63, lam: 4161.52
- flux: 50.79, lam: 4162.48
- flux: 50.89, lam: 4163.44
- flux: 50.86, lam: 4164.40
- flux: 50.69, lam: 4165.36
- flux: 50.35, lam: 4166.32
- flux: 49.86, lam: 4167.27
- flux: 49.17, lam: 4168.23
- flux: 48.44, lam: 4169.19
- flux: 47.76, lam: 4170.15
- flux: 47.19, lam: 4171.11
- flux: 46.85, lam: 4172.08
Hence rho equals -93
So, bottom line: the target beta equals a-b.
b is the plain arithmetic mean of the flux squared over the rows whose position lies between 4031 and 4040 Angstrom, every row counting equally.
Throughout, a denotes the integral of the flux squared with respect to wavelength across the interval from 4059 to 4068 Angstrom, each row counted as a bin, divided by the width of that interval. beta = -256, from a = 2186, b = 2442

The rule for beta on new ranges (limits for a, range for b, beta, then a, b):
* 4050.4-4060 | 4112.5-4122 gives -152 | 2499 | 2652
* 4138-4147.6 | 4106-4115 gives 203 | 2693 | 2489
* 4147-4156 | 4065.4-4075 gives 314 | 2562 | 2248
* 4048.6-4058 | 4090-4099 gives 330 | 2540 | 2210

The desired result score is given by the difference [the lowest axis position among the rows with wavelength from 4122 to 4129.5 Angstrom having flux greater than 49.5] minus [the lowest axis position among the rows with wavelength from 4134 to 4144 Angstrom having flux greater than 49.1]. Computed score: -13.3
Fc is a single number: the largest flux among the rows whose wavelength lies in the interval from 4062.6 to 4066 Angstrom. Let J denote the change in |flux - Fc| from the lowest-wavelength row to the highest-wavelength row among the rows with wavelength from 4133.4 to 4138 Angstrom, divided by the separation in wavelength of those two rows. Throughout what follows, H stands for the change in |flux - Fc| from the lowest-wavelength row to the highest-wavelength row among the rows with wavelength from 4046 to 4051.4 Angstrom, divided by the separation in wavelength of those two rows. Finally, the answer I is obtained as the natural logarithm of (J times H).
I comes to -0.9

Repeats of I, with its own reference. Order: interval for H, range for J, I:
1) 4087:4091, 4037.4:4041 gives -3.0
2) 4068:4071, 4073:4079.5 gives -3.2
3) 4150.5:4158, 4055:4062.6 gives -2.1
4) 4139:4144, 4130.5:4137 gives -3.7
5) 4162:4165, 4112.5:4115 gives -5.0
